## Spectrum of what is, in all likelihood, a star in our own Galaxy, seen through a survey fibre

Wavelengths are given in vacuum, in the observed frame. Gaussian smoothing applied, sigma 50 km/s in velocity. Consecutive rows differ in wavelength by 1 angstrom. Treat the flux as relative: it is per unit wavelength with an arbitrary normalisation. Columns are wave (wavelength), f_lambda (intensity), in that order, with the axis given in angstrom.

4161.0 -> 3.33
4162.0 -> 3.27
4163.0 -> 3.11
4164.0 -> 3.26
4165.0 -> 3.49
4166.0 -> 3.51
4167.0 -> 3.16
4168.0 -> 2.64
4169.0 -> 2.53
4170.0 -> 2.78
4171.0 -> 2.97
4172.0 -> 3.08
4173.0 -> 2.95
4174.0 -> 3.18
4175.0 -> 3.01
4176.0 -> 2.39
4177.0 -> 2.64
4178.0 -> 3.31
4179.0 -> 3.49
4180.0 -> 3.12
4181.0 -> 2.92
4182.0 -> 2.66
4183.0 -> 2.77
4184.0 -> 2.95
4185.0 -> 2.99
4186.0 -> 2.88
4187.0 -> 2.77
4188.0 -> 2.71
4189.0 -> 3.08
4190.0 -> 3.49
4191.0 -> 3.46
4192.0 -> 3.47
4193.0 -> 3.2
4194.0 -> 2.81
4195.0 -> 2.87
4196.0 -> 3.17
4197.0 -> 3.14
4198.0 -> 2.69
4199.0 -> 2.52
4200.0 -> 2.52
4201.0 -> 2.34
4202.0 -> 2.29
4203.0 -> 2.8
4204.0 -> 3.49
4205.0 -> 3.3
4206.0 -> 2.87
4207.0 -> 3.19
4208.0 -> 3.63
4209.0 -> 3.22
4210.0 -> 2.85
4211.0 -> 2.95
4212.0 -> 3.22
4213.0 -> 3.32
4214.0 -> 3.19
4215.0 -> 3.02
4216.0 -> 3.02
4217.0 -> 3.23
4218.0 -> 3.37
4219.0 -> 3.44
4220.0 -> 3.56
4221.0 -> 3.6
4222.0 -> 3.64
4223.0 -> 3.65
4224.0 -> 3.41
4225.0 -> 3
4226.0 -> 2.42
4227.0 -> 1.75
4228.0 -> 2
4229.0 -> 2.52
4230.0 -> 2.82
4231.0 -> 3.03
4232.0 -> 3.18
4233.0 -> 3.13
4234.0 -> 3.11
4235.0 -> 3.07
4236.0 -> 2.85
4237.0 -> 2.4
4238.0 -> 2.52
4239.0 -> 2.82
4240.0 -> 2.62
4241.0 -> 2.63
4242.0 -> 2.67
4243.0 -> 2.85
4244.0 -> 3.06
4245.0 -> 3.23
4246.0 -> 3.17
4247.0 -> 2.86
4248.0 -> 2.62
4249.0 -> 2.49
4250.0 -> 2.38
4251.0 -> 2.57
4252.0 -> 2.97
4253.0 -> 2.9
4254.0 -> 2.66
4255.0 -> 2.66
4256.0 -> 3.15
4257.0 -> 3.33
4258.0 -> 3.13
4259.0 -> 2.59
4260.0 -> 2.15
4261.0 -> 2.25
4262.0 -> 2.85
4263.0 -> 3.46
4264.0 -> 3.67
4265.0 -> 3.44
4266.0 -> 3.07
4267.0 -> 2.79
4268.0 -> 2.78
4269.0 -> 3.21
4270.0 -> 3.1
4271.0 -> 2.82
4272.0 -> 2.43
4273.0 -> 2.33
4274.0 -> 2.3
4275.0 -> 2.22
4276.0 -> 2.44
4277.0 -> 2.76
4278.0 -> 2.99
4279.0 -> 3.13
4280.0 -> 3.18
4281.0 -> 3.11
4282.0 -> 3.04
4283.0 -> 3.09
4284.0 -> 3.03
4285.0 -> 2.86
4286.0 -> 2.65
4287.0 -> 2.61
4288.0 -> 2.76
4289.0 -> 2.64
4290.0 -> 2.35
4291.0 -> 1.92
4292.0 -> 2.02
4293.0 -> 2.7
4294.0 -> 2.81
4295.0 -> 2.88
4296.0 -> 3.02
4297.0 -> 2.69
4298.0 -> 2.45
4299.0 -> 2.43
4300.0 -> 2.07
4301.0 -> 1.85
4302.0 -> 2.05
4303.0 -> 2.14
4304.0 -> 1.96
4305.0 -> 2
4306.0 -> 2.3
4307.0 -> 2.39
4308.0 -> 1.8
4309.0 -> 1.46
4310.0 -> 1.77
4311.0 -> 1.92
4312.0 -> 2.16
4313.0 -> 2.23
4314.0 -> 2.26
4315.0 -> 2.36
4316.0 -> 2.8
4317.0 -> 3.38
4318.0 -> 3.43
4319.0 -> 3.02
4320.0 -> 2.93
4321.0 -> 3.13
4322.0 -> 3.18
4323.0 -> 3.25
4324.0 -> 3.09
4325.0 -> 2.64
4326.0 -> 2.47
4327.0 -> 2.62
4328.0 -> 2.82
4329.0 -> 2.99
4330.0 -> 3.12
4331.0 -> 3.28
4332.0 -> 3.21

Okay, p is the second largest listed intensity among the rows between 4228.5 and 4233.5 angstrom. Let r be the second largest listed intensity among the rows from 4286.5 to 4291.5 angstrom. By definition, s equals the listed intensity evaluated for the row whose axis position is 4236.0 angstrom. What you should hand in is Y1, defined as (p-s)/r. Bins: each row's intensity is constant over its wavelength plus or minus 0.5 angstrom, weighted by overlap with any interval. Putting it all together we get 0.11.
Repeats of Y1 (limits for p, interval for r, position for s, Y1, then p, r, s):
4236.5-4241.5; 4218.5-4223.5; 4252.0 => -0.09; 2.63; 3.64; 2.97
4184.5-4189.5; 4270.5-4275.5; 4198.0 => 0.12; 2.99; 2.43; 2.69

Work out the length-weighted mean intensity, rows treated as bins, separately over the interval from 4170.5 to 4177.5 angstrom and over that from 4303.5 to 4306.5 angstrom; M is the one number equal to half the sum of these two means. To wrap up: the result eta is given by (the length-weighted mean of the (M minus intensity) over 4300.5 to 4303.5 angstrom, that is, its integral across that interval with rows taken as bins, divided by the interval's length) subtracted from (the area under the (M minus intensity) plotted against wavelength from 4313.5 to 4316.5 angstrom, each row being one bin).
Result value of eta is -0.4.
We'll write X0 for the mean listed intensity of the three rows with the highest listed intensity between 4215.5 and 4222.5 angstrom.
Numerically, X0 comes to 3.6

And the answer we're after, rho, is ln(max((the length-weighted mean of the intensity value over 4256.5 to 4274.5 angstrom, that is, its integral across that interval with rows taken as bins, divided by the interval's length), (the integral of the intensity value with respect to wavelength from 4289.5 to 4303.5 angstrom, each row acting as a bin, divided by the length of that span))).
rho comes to 1.055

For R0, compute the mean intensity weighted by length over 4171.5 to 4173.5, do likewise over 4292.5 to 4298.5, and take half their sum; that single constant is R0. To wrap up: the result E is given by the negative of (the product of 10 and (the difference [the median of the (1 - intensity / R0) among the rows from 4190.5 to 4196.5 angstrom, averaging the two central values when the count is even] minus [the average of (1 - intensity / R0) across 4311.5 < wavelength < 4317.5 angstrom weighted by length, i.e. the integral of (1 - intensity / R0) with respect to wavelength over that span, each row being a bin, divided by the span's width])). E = 2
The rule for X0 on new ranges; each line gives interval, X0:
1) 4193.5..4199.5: 3.1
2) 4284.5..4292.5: 2.8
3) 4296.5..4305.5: 2.5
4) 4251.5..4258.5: 3.2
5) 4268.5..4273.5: 3.0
